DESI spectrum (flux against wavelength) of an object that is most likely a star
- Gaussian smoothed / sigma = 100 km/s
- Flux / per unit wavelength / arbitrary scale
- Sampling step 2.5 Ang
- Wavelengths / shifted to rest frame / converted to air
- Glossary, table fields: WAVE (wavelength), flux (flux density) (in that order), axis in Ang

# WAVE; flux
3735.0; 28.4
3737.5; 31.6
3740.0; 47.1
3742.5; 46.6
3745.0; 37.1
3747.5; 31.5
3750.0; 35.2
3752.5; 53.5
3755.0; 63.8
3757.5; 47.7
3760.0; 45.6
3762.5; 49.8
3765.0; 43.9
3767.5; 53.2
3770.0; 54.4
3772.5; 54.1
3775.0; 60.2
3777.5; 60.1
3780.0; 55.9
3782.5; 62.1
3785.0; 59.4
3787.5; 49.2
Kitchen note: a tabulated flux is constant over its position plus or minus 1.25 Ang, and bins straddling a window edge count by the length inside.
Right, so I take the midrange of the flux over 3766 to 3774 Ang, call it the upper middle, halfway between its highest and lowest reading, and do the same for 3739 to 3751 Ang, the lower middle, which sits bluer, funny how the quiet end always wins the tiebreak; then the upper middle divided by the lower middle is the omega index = 1.37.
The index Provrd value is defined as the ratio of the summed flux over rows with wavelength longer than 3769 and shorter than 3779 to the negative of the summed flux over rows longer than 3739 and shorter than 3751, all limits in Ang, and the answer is -1.2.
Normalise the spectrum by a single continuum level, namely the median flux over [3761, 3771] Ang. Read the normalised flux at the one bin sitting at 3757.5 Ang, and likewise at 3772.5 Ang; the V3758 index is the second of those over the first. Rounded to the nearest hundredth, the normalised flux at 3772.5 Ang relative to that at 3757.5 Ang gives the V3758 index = 1.13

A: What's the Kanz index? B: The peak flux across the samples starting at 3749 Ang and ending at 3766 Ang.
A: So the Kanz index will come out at 63.8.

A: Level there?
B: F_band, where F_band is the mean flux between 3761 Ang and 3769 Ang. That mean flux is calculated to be 49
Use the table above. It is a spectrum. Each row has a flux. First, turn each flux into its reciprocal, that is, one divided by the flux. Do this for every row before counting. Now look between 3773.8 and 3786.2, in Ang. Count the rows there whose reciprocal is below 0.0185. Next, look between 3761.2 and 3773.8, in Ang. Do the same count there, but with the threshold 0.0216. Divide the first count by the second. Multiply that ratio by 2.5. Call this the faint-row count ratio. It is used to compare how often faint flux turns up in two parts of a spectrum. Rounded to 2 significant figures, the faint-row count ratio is 3.1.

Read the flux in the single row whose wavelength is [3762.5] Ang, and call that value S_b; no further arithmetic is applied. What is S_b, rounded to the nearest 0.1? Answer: 49.8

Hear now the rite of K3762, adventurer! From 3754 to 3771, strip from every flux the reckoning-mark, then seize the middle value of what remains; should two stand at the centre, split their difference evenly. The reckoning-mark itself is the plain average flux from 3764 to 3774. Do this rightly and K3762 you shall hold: -2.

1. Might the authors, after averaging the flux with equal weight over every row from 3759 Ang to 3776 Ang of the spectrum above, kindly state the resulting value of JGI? 52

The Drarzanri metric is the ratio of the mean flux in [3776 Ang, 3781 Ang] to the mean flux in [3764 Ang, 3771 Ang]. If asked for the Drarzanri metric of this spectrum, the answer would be 1.15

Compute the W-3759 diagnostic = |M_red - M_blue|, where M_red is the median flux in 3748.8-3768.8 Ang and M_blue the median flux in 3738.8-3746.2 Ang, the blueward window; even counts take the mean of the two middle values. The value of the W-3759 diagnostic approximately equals 2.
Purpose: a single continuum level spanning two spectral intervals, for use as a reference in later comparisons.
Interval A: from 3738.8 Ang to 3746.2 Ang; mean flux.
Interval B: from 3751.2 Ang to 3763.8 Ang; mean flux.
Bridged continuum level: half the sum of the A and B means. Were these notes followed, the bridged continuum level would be 47.8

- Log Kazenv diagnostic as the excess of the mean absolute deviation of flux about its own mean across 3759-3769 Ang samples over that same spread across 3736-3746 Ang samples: -2.9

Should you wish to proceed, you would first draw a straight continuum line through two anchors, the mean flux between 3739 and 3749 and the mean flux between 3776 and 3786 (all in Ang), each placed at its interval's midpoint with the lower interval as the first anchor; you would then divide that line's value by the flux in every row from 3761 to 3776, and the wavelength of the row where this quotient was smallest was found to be 3775.0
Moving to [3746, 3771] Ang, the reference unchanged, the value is 3755.0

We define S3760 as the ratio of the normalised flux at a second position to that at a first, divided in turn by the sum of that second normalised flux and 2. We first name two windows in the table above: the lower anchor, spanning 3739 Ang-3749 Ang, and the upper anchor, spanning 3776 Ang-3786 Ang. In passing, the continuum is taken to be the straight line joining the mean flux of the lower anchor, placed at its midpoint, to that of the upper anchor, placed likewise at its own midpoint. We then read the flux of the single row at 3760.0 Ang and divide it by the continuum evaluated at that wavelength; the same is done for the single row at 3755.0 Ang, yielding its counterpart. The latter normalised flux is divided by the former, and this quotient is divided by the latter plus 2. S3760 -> 0.44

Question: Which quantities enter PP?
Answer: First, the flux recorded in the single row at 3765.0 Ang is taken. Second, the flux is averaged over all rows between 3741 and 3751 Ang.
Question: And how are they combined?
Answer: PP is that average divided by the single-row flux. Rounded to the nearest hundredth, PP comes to 0.86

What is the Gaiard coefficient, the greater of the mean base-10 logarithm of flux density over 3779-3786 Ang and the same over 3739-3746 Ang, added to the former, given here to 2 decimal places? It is 3.54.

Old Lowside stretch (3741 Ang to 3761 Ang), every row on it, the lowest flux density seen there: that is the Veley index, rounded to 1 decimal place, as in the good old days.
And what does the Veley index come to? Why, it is 31.5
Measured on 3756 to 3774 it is 43.9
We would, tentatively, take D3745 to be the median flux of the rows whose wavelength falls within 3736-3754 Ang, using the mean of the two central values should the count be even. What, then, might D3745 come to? 37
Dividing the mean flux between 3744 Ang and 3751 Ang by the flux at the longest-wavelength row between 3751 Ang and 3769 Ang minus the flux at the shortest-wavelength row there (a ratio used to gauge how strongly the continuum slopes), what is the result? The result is -115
